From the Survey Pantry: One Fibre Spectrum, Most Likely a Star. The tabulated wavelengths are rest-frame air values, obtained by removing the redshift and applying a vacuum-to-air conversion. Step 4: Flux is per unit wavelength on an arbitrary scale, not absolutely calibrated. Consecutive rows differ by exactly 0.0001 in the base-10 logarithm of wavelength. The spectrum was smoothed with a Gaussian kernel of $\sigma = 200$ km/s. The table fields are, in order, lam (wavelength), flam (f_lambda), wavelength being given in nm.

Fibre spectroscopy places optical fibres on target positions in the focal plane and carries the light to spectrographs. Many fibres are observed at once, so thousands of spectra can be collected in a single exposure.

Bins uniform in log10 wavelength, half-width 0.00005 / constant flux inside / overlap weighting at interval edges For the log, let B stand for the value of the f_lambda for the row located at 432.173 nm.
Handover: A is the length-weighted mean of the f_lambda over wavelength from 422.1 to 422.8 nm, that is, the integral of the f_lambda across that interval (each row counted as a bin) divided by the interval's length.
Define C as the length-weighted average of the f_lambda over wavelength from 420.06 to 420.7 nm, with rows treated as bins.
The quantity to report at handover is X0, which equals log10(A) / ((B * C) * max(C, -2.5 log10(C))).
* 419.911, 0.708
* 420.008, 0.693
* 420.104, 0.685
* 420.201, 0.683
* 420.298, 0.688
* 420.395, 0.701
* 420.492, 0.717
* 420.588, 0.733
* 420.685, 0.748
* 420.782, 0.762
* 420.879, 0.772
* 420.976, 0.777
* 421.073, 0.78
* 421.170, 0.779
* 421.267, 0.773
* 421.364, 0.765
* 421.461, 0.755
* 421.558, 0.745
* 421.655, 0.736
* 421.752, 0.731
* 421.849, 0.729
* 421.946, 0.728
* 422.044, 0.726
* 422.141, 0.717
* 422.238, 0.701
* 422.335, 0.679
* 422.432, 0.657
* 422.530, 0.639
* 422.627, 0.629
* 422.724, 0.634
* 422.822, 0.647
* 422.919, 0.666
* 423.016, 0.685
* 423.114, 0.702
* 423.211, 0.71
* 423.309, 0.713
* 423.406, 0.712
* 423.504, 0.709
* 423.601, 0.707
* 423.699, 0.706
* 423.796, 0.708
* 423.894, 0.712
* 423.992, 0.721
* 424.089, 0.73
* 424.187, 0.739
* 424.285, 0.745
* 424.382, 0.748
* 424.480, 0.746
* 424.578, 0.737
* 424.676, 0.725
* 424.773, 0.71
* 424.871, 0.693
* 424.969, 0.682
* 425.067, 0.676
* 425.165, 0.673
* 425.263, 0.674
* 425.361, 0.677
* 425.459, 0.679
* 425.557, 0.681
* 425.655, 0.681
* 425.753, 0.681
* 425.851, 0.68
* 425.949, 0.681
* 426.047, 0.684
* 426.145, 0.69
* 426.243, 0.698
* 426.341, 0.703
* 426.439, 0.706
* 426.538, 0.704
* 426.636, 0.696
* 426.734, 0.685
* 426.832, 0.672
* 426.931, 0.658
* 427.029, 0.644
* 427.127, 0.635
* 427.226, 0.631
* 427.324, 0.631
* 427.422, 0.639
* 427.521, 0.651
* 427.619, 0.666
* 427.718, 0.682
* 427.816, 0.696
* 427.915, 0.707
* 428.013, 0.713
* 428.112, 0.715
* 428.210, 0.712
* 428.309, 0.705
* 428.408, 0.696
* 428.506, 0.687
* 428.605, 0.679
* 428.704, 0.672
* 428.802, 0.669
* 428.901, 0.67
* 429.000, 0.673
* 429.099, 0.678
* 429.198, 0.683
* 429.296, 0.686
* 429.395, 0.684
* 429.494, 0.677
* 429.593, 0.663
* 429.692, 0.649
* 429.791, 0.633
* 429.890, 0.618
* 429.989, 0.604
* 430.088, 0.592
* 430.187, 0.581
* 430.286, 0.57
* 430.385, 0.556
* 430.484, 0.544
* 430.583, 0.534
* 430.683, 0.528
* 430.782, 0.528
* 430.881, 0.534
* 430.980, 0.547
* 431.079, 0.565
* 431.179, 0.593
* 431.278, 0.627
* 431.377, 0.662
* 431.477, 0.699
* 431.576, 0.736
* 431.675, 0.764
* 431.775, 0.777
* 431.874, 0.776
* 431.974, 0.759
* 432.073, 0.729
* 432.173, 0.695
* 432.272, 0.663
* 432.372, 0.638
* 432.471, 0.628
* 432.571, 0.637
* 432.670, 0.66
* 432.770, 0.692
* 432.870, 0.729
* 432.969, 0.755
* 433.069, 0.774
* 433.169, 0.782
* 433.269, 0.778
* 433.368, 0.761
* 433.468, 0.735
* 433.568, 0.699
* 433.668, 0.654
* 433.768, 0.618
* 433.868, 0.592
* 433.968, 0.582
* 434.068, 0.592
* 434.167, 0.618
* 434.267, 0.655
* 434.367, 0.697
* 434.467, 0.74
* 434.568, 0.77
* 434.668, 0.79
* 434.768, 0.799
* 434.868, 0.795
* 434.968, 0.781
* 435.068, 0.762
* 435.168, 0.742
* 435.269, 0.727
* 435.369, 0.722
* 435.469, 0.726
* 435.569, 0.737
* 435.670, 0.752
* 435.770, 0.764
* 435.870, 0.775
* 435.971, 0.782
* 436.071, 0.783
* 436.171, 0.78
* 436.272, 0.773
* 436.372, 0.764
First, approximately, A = 0.66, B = 0.695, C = 0.71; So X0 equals -0.51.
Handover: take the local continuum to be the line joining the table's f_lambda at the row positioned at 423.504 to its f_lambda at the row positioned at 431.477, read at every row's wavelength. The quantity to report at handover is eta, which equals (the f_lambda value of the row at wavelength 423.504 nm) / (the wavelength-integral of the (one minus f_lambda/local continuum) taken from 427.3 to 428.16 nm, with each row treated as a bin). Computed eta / 24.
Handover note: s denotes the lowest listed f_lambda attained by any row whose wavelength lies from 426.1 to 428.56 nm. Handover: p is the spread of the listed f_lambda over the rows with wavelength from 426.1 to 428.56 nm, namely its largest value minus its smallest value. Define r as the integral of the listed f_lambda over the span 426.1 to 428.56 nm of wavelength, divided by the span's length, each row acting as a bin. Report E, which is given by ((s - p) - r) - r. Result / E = -0.81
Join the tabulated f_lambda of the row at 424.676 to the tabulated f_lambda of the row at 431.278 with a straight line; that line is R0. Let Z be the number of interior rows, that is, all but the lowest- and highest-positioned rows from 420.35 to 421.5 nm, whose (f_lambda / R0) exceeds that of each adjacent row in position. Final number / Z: 1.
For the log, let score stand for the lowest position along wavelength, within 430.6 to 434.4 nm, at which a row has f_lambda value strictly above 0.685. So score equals 431.477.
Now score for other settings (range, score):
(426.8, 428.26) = 427.816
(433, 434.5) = 433.069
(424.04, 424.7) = 424.089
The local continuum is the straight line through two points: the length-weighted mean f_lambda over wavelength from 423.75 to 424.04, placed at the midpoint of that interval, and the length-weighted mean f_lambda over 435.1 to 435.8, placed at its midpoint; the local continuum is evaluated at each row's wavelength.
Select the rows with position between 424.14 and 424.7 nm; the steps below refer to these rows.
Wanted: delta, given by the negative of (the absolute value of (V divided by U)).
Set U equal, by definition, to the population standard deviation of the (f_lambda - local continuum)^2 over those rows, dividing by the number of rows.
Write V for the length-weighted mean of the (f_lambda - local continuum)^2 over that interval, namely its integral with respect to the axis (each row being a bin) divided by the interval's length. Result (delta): -2.2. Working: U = 0.0004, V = 0.0008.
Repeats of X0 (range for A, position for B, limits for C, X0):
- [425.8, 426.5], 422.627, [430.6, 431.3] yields -0.72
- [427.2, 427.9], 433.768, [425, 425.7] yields -0.64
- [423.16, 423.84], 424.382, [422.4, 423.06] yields -0.47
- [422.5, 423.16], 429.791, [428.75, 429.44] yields -0.62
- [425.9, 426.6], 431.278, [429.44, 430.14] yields -0.63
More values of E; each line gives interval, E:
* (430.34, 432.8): -1.01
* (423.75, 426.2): -0.81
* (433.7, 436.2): -1.08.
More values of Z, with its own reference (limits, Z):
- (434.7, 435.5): 0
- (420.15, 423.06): 2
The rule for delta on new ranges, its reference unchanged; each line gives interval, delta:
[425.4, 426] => -25.9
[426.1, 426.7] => -1.8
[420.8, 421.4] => -6.7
